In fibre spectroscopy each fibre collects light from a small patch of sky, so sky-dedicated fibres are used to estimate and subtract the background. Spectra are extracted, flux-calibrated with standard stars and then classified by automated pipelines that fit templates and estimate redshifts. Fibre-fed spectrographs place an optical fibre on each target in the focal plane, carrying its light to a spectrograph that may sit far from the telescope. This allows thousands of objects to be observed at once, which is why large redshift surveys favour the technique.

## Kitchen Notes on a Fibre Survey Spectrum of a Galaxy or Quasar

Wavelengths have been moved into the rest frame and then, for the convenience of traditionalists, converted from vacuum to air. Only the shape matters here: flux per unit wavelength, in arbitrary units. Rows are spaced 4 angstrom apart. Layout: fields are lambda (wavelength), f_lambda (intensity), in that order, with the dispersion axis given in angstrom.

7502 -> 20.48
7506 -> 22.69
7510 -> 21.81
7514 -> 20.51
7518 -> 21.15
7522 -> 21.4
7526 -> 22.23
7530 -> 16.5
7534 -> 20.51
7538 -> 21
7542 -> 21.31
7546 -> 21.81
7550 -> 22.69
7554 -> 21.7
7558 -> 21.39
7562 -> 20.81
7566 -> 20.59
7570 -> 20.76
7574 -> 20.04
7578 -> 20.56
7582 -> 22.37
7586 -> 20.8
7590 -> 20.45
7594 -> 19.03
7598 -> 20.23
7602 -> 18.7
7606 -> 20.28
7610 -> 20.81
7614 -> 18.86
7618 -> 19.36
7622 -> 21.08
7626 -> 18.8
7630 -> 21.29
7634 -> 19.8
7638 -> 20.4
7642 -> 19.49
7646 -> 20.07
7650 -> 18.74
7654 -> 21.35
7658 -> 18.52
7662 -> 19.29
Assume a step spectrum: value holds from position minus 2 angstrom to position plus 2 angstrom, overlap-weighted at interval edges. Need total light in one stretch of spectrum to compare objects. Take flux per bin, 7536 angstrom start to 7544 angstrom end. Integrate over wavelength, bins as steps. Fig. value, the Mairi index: 169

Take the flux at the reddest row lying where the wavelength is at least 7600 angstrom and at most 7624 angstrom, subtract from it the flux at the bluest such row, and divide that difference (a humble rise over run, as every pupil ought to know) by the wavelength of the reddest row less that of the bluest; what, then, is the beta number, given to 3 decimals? 0.119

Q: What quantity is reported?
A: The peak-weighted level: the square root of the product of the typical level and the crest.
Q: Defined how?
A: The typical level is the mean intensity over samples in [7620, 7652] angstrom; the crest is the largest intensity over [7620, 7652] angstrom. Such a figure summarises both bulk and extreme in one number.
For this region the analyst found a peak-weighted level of 20.6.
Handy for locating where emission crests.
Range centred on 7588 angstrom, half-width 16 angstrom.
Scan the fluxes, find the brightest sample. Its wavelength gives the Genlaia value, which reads 7582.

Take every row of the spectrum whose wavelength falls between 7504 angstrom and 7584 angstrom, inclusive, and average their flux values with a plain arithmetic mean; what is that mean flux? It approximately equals 21.1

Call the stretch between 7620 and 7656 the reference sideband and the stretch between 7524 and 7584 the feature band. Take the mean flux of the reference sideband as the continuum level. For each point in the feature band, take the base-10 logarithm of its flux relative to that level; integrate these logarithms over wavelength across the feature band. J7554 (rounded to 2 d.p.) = 1.00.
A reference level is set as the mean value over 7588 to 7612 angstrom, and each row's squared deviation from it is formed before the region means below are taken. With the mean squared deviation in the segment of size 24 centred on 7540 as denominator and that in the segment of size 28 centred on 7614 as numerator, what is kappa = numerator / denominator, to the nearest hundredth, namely 0.21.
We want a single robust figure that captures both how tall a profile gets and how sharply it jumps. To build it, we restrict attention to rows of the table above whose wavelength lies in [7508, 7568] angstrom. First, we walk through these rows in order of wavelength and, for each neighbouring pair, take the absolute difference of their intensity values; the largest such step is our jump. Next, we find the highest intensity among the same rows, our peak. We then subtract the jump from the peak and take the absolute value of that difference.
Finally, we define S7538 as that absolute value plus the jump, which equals 22.7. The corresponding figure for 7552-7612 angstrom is 22.4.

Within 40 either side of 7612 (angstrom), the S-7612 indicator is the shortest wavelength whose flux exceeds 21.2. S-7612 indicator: 7582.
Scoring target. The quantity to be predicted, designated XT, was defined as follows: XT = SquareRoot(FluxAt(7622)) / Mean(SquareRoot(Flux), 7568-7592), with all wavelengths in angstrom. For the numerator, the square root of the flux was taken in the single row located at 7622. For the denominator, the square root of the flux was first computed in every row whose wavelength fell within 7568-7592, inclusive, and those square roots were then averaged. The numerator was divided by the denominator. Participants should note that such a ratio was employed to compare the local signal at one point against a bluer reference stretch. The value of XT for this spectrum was 1.01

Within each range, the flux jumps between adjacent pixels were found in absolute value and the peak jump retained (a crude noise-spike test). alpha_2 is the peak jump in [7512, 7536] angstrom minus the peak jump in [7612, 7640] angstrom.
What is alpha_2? 3.24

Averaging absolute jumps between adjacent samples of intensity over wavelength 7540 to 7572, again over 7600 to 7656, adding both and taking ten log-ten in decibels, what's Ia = 2.90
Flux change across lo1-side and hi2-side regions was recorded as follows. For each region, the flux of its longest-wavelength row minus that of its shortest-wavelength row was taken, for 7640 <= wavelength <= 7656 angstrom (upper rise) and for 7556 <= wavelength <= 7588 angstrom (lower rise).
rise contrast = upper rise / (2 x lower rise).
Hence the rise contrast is -1.6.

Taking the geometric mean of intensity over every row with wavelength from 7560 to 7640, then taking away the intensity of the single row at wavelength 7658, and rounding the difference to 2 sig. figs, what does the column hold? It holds 1.7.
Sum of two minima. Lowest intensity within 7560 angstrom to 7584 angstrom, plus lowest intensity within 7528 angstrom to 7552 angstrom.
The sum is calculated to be 37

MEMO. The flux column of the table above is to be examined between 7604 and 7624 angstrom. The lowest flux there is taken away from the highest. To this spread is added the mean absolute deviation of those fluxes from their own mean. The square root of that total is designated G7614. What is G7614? 1.73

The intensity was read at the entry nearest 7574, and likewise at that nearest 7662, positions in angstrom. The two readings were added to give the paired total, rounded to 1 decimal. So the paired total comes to 39.3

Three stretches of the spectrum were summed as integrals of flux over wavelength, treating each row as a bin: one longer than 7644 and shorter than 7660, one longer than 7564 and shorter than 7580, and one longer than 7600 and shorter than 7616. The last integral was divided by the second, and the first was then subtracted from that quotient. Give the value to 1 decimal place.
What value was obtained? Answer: -313.8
